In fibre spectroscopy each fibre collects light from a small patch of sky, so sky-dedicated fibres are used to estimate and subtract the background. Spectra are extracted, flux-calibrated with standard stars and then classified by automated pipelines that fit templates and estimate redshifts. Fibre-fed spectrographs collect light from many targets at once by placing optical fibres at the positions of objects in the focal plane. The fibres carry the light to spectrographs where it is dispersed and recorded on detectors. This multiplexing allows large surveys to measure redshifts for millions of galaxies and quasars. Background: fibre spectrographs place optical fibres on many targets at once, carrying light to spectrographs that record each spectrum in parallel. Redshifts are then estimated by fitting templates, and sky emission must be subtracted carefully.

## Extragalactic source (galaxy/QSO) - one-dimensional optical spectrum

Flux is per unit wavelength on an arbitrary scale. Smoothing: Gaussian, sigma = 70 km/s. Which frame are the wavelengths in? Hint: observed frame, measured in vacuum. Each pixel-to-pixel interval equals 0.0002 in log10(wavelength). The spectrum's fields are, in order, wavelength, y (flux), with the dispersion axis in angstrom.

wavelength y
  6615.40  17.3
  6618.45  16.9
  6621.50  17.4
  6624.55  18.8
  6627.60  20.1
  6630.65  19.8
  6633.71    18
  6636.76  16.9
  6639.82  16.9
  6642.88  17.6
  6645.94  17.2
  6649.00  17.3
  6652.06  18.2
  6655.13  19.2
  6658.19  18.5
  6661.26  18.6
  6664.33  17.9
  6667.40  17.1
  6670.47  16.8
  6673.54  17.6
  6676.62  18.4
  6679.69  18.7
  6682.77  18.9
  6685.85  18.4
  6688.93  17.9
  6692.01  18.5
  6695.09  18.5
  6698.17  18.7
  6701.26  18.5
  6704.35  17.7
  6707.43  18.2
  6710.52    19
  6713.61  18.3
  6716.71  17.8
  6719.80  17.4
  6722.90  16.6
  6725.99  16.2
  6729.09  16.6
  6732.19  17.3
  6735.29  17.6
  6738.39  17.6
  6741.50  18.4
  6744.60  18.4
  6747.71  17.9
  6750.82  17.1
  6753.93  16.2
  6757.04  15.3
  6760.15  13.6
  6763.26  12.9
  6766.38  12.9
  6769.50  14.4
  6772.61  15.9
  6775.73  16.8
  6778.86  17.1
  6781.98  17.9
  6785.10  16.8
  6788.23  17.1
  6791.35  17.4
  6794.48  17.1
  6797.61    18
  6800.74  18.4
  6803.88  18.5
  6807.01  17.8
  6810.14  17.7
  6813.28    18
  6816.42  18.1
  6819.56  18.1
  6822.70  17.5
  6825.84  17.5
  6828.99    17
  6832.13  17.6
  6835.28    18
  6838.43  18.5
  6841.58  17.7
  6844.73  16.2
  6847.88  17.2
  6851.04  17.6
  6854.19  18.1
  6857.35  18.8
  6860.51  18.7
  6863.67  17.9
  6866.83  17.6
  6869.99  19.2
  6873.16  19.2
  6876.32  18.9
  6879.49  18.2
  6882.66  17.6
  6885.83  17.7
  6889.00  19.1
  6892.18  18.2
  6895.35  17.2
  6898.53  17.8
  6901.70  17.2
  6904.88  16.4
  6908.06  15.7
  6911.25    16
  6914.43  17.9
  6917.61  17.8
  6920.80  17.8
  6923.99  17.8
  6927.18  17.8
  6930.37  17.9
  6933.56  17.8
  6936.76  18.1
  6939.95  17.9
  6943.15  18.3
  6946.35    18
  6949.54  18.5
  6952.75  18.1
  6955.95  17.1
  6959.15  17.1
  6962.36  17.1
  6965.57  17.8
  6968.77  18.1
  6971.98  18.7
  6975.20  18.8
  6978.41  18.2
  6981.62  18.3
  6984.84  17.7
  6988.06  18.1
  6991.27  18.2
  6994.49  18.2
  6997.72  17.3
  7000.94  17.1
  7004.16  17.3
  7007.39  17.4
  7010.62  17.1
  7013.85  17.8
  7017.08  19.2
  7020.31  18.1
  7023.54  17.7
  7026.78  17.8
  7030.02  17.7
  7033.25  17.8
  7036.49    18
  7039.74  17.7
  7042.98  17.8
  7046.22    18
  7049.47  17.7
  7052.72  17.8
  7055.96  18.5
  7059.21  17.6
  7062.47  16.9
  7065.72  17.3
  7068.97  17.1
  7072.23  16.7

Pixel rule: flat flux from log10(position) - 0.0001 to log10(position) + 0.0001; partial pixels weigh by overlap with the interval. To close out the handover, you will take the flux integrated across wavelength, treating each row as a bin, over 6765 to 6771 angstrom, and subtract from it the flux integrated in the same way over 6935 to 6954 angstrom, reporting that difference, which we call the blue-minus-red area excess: -263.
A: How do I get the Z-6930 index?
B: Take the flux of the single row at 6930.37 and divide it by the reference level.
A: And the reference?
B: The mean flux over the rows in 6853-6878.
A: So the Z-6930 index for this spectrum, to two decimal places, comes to 0.96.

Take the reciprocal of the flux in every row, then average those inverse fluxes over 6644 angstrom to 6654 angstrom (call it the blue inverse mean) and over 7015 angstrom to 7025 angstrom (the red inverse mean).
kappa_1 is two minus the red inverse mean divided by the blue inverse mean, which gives 1.04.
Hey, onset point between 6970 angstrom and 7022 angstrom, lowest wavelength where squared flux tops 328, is 6971.98 angstrom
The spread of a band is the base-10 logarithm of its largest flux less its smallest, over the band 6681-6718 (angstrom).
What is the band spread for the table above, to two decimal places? 0.11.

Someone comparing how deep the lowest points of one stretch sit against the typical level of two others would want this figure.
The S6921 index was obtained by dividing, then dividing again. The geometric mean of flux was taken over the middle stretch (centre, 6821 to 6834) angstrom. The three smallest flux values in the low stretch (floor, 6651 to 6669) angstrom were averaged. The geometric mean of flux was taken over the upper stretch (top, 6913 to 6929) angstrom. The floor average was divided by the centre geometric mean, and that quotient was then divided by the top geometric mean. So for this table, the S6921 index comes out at 0.0572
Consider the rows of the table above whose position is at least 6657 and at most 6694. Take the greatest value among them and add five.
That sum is 23.9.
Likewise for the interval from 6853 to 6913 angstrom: 24.2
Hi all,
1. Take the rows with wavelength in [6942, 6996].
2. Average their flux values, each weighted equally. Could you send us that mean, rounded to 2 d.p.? 18.02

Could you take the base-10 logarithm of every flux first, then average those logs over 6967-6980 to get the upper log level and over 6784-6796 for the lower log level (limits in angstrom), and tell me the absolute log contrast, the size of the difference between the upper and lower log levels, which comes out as 0.033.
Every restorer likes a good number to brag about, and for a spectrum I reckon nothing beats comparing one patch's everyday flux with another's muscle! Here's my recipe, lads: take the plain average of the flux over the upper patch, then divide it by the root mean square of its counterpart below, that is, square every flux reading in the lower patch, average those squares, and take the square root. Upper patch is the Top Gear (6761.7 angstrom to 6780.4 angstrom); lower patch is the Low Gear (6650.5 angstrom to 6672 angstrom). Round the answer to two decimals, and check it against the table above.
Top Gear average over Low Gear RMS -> 0.83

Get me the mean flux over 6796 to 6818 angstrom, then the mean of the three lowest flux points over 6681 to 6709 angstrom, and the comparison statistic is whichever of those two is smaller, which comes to 17.9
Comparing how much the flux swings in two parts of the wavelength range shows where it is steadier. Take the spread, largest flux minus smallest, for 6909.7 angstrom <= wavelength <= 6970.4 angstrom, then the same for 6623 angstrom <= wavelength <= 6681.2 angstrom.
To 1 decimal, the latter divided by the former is 1.3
